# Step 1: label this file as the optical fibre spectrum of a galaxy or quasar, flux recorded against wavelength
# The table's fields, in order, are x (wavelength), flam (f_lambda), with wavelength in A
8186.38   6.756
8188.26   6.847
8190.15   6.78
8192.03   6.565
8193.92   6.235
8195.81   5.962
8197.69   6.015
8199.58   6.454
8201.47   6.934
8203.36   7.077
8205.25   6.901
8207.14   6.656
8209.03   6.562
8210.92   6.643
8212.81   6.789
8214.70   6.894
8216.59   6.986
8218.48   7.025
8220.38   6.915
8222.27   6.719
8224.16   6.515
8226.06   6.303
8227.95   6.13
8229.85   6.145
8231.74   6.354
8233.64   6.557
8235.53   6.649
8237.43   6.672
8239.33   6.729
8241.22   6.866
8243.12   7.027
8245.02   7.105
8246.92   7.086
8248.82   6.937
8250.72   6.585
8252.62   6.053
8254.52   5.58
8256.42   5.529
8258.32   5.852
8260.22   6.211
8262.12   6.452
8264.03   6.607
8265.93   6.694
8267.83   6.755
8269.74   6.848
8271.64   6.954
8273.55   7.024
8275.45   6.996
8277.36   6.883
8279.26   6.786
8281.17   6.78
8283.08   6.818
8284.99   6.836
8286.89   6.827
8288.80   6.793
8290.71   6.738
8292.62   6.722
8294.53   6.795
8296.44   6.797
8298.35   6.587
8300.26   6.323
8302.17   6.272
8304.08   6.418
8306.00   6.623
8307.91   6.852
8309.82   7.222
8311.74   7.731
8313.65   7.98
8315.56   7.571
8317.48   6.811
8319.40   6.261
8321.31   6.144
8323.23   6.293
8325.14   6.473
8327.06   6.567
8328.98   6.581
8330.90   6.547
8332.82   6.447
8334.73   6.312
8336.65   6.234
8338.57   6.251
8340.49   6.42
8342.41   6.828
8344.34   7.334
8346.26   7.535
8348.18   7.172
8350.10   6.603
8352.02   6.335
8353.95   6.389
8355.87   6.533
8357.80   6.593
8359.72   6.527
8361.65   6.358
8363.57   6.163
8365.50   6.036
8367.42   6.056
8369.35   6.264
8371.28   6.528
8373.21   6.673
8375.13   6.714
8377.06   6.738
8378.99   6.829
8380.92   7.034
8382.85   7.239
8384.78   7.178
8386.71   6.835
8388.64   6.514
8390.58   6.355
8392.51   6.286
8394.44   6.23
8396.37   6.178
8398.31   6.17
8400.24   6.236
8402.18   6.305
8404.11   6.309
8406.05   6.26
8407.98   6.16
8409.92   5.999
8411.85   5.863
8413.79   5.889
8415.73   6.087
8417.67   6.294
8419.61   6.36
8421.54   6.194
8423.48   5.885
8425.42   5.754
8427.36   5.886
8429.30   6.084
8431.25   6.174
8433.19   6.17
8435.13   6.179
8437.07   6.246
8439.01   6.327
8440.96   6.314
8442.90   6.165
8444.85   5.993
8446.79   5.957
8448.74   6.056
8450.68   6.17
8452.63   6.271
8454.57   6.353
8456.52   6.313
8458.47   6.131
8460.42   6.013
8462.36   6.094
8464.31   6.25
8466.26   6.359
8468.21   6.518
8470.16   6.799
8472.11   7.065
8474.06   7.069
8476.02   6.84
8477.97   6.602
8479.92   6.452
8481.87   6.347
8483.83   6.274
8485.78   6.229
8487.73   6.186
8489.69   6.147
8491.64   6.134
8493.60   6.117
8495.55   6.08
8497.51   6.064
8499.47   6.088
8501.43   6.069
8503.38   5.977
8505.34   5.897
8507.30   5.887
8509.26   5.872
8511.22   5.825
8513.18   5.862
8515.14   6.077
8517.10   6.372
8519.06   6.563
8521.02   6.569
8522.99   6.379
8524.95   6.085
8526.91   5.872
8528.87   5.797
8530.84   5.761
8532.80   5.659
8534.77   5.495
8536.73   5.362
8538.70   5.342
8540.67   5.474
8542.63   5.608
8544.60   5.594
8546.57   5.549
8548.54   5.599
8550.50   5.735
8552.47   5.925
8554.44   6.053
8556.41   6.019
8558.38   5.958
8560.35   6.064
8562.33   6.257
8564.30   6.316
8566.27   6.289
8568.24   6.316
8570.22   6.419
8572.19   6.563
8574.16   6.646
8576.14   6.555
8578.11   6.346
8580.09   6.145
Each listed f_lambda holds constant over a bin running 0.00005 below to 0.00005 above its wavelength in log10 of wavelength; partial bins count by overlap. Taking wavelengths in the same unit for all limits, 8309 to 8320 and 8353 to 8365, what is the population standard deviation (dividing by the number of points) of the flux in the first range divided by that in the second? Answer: 4.0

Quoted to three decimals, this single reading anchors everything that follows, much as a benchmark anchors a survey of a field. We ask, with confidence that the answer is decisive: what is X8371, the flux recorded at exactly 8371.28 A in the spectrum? 6.528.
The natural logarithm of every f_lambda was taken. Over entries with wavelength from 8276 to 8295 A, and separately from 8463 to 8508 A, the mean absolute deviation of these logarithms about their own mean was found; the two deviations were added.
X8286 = 0.05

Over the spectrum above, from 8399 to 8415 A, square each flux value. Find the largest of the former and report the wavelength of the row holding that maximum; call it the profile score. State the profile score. 8404.11 A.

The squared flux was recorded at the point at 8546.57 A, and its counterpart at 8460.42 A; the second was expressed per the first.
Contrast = 1.2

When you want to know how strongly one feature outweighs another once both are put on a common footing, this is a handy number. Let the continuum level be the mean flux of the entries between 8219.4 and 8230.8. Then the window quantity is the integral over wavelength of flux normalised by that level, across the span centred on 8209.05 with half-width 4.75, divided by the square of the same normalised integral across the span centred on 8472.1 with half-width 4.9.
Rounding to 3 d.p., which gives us 0.091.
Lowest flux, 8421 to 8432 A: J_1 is 5.754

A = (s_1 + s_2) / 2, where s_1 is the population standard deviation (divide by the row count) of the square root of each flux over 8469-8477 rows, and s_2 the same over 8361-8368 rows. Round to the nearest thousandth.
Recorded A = 0.025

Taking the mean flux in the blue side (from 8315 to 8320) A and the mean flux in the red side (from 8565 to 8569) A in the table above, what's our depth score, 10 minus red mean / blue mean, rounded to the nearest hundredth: 9.08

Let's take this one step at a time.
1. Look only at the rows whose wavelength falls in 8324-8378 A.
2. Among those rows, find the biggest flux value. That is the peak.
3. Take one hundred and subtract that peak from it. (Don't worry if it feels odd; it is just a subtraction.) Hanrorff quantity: 92.5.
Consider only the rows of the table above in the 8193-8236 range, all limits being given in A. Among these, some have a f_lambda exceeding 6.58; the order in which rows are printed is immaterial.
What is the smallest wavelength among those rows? 8201.47 A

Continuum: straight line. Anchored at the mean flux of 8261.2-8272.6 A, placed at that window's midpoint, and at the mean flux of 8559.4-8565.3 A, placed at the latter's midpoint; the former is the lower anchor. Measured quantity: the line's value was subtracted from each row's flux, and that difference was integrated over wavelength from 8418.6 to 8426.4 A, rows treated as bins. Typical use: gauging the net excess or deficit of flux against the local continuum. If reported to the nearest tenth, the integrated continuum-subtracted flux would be -3.1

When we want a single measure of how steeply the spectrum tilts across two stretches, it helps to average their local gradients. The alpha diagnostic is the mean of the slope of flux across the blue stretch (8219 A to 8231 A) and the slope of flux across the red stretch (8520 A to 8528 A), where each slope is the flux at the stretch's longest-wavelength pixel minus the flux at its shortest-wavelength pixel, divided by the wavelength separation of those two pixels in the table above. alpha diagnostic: -0.10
